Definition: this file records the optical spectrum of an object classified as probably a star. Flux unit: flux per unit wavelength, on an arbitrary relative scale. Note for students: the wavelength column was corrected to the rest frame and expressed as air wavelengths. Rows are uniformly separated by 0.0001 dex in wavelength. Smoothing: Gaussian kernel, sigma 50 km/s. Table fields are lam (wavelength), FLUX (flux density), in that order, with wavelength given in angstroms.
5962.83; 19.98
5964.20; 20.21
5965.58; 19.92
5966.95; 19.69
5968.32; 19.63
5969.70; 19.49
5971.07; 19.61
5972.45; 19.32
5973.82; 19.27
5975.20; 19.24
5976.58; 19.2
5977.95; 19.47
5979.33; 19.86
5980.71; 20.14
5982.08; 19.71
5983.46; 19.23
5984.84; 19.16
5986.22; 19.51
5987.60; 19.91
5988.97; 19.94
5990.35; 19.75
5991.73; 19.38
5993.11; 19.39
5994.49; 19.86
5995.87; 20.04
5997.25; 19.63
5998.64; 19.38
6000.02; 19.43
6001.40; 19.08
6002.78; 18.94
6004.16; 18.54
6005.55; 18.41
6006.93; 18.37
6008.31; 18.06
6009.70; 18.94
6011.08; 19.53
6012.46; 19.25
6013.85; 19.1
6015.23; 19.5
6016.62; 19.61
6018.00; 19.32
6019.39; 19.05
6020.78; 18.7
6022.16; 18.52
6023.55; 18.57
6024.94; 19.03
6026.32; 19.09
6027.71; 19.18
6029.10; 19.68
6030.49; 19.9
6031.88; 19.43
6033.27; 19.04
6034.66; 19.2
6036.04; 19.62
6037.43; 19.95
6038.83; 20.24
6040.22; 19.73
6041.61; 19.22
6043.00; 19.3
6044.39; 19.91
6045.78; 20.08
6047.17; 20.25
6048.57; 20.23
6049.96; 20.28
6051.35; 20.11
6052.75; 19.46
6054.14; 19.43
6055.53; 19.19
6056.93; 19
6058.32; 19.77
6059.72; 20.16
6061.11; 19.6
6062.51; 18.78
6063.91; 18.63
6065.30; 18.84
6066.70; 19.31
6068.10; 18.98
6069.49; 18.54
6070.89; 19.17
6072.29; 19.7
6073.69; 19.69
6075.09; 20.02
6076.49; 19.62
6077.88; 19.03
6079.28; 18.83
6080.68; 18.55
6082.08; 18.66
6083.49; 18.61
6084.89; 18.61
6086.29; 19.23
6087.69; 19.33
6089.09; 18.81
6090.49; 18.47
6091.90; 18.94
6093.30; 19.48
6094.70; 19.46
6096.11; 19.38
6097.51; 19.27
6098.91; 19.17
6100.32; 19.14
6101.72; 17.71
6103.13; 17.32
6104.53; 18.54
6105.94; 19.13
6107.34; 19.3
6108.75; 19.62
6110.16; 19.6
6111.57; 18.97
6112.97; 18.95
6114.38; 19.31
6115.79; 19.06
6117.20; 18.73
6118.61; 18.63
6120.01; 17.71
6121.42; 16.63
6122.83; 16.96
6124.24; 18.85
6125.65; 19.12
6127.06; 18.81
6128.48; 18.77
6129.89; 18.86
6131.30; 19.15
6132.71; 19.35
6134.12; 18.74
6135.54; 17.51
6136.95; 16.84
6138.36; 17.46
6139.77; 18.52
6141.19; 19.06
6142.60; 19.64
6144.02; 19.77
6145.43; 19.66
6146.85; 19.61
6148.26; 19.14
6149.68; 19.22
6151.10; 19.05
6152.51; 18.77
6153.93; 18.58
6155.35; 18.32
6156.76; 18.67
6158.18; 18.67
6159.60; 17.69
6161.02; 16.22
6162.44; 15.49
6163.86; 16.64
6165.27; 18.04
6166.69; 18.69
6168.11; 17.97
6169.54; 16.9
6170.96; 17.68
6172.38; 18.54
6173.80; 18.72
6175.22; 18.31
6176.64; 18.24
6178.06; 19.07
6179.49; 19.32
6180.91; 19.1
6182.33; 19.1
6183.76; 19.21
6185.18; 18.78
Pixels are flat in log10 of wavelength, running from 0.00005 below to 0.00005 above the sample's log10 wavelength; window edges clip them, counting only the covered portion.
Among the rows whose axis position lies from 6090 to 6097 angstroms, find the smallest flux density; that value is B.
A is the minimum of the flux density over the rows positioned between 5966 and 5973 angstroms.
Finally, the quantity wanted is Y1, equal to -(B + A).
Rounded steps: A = 19.32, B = 18.47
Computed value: -37.8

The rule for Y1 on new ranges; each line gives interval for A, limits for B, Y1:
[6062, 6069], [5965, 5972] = -38.1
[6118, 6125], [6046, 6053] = -36.1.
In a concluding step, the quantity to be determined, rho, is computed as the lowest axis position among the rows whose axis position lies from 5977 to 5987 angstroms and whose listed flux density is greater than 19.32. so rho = 5977.95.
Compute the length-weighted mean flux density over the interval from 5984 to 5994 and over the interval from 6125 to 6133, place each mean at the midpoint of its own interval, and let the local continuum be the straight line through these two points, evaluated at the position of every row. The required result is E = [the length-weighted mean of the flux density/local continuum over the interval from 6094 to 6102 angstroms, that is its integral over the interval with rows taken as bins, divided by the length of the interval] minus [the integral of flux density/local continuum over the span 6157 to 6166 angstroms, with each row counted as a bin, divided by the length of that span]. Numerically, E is 0.09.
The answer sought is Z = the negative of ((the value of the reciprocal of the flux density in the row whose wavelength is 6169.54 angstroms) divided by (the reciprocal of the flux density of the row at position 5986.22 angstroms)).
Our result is -1.15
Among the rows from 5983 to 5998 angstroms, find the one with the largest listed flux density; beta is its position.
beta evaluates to 5995.87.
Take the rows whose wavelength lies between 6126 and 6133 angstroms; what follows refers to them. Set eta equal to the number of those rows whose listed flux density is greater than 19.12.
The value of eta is 2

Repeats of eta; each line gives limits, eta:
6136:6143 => 1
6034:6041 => 5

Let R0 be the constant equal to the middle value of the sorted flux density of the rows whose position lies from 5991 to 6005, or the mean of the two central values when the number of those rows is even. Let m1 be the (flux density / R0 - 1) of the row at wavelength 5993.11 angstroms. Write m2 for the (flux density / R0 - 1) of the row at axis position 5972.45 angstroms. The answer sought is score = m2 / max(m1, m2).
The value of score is -13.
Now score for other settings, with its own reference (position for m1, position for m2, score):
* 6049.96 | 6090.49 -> -1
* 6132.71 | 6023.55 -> 23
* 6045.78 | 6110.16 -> 0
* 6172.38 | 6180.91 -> 1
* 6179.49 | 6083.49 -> 12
